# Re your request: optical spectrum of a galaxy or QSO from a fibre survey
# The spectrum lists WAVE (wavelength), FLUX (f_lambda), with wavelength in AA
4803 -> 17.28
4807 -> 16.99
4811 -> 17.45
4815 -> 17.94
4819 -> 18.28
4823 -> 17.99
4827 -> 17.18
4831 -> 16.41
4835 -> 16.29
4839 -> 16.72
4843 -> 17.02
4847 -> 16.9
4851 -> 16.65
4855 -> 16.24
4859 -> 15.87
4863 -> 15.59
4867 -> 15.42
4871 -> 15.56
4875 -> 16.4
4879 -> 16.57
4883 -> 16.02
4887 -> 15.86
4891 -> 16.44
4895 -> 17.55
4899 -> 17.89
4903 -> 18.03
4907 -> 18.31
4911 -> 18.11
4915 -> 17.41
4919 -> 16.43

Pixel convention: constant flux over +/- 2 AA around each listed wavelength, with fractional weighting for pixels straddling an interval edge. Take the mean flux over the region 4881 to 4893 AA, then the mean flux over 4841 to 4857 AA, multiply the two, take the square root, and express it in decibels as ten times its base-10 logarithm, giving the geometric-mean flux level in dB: 12.1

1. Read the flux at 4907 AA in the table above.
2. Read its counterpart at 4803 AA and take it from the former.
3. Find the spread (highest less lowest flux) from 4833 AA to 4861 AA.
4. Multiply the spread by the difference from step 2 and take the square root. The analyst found 1.1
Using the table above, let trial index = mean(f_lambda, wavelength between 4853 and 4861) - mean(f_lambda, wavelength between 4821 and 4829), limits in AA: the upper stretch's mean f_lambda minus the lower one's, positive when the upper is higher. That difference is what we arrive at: -1.5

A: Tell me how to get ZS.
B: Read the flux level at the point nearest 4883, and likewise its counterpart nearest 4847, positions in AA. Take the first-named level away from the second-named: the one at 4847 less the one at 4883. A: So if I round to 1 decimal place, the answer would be 0.9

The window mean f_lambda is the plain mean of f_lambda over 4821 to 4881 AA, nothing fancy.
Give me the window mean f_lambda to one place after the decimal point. 16.5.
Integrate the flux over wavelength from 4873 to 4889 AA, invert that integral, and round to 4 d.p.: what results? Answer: 0.0039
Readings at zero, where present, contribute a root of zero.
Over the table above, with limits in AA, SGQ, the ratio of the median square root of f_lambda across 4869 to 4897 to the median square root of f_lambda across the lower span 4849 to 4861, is 1.00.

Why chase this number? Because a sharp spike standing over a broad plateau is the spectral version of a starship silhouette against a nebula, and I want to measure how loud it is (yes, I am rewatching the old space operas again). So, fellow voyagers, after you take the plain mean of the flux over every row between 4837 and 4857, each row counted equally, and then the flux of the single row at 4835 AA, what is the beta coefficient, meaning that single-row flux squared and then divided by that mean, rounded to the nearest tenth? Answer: 15.9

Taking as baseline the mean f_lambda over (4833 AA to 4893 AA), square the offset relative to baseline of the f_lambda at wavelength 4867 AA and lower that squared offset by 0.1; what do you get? 0.57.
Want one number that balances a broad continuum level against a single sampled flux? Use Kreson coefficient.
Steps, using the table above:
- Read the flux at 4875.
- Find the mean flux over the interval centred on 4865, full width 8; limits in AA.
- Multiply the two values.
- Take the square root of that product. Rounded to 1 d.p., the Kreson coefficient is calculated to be 15.9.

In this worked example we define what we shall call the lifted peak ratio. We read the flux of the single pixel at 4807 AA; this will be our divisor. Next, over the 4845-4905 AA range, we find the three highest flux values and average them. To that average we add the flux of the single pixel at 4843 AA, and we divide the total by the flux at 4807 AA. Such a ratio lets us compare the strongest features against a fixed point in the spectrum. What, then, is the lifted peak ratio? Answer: 2.05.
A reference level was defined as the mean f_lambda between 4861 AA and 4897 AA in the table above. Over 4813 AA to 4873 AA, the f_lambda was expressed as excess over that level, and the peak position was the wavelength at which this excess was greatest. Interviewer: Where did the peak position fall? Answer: 4819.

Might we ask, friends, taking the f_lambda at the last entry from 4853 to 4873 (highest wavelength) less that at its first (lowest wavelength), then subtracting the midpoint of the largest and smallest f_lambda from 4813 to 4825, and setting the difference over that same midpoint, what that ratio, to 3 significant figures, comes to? -1.04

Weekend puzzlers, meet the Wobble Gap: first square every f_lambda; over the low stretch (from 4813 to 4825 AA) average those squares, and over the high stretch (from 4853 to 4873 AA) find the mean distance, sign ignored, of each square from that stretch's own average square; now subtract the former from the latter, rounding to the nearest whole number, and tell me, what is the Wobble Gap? -318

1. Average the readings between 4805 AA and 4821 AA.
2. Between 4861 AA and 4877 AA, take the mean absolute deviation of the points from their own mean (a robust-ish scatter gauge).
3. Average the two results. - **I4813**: 9.0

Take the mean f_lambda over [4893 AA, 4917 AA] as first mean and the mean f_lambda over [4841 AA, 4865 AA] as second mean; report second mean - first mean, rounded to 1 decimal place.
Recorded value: -1.5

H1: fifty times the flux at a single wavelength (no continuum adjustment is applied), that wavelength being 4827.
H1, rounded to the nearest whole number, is 859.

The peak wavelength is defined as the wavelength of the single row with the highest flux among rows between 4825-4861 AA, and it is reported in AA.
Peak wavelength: 4827 AA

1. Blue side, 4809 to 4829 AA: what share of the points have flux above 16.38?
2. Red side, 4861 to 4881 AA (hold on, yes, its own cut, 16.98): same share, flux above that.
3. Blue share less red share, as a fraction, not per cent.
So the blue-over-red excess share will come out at 1.0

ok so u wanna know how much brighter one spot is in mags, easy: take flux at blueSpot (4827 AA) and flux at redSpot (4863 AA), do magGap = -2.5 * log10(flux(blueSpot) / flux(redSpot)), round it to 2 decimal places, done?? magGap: -0.11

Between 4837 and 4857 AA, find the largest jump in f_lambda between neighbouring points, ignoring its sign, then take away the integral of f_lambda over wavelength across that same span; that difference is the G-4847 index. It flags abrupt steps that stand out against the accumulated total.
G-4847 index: -334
